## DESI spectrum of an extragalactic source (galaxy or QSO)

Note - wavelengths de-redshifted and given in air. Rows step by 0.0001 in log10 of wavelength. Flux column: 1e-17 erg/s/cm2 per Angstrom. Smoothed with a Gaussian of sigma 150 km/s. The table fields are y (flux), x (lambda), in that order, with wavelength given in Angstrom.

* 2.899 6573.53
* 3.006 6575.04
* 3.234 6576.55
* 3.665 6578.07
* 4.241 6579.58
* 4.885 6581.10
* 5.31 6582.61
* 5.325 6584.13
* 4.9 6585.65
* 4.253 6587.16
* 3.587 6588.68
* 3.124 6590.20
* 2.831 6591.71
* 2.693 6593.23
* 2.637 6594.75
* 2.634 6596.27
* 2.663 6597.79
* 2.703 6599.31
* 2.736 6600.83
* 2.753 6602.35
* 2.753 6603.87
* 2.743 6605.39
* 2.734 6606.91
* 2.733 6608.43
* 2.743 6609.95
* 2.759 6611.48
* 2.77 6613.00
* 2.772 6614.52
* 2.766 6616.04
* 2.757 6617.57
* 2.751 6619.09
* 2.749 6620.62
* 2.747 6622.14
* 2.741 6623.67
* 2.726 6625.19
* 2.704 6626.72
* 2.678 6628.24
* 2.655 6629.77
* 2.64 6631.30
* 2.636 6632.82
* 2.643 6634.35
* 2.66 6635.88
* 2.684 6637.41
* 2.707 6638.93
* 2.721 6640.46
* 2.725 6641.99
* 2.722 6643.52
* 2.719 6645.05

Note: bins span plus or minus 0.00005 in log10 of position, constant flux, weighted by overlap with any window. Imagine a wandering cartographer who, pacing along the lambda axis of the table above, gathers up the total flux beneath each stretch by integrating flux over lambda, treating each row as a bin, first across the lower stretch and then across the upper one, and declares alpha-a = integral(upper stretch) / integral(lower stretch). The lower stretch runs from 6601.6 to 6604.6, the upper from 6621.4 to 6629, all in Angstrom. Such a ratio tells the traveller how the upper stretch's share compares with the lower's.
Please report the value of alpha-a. 2.5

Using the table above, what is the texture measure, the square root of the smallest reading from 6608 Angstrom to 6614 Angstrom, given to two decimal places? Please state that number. 1.65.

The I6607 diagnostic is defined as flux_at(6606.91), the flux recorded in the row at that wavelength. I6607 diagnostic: 2.734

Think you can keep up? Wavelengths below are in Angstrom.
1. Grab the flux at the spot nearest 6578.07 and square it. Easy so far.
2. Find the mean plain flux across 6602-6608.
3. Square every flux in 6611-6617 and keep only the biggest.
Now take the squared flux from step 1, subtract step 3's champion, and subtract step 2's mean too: 3.0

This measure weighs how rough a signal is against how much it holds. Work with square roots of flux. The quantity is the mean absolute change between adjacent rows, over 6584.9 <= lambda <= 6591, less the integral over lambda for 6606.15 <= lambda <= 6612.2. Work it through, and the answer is -9.9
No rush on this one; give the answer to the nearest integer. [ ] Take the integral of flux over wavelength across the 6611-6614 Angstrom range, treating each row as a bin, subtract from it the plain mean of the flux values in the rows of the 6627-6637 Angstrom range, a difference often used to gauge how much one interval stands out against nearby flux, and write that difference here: 6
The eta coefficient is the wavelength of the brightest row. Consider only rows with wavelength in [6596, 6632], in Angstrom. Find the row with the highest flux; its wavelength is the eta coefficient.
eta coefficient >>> 6614.52 Angstrom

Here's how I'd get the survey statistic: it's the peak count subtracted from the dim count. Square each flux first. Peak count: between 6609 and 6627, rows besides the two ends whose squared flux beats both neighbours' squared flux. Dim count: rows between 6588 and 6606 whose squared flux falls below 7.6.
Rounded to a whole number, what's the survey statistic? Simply 8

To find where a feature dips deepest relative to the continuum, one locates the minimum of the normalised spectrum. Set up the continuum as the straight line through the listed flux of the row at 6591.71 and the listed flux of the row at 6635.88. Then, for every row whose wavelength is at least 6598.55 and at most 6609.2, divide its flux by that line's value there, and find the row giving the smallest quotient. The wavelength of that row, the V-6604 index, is 6599.31 Angstrom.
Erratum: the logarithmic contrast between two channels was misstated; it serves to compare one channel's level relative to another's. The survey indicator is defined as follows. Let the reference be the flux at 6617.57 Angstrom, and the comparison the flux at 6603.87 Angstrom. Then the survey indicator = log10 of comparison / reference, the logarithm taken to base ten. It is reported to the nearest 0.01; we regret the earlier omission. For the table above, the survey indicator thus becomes 0.00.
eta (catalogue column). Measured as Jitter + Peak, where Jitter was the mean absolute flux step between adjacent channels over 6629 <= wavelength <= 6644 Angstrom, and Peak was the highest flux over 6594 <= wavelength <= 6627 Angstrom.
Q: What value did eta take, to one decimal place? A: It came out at 2.8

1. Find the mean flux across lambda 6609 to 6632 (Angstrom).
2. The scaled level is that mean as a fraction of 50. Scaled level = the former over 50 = 0.0546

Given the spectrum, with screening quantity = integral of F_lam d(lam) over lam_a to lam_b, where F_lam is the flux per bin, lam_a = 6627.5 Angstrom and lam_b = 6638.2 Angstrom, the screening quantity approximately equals 28.4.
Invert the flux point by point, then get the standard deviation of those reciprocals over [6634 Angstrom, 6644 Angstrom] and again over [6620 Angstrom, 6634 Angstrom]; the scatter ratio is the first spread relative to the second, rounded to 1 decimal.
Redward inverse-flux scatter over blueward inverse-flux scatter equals 0.7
